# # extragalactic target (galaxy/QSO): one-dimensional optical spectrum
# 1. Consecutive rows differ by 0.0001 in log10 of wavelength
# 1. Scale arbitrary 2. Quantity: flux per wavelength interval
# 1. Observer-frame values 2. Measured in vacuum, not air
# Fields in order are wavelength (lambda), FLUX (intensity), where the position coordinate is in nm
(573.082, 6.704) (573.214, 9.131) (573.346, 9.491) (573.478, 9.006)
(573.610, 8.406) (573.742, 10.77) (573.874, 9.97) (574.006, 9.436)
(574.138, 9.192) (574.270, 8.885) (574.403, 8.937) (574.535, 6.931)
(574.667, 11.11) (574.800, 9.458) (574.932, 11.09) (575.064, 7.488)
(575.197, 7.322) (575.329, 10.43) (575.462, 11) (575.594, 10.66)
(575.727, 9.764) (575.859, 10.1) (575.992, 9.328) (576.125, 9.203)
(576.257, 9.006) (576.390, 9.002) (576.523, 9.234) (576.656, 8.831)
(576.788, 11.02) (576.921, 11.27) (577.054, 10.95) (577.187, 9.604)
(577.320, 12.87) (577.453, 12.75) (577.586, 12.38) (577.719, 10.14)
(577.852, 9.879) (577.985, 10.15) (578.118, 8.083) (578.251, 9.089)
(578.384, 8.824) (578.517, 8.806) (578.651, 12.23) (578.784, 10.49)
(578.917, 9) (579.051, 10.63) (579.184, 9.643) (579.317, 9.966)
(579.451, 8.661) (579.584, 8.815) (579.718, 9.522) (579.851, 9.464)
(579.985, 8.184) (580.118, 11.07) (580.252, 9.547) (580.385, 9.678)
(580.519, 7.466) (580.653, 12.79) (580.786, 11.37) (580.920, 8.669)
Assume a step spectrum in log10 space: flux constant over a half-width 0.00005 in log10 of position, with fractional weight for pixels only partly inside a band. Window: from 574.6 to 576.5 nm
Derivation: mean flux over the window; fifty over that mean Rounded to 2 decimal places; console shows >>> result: 5.19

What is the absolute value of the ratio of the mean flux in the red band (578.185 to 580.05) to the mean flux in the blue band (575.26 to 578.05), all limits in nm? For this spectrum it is 0.92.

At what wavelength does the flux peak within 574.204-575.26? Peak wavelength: 574.667 nm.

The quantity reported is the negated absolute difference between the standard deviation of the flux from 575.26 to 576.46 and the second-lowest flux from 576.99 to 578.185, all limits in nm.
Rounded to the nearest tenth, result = -8.9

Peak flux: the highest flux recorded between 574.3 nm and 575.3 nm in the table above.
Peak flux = 11.11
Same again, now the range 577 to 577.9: 12.87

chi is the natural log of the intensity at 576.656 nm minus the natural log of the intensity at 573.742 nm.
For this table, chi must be -0.20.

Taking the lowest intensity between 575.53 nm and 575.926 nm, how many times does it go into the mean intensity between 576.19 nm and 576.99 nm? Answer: 1.00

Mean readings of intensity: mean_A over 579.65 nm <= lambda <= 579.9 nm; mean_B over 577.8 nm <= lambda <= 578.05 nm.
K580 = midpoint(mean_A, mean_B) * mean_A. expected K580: 93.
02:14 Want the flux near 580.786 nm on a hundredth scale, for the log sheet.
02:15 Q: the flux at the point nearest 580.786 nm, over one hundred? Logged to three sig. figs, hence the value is 0.114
